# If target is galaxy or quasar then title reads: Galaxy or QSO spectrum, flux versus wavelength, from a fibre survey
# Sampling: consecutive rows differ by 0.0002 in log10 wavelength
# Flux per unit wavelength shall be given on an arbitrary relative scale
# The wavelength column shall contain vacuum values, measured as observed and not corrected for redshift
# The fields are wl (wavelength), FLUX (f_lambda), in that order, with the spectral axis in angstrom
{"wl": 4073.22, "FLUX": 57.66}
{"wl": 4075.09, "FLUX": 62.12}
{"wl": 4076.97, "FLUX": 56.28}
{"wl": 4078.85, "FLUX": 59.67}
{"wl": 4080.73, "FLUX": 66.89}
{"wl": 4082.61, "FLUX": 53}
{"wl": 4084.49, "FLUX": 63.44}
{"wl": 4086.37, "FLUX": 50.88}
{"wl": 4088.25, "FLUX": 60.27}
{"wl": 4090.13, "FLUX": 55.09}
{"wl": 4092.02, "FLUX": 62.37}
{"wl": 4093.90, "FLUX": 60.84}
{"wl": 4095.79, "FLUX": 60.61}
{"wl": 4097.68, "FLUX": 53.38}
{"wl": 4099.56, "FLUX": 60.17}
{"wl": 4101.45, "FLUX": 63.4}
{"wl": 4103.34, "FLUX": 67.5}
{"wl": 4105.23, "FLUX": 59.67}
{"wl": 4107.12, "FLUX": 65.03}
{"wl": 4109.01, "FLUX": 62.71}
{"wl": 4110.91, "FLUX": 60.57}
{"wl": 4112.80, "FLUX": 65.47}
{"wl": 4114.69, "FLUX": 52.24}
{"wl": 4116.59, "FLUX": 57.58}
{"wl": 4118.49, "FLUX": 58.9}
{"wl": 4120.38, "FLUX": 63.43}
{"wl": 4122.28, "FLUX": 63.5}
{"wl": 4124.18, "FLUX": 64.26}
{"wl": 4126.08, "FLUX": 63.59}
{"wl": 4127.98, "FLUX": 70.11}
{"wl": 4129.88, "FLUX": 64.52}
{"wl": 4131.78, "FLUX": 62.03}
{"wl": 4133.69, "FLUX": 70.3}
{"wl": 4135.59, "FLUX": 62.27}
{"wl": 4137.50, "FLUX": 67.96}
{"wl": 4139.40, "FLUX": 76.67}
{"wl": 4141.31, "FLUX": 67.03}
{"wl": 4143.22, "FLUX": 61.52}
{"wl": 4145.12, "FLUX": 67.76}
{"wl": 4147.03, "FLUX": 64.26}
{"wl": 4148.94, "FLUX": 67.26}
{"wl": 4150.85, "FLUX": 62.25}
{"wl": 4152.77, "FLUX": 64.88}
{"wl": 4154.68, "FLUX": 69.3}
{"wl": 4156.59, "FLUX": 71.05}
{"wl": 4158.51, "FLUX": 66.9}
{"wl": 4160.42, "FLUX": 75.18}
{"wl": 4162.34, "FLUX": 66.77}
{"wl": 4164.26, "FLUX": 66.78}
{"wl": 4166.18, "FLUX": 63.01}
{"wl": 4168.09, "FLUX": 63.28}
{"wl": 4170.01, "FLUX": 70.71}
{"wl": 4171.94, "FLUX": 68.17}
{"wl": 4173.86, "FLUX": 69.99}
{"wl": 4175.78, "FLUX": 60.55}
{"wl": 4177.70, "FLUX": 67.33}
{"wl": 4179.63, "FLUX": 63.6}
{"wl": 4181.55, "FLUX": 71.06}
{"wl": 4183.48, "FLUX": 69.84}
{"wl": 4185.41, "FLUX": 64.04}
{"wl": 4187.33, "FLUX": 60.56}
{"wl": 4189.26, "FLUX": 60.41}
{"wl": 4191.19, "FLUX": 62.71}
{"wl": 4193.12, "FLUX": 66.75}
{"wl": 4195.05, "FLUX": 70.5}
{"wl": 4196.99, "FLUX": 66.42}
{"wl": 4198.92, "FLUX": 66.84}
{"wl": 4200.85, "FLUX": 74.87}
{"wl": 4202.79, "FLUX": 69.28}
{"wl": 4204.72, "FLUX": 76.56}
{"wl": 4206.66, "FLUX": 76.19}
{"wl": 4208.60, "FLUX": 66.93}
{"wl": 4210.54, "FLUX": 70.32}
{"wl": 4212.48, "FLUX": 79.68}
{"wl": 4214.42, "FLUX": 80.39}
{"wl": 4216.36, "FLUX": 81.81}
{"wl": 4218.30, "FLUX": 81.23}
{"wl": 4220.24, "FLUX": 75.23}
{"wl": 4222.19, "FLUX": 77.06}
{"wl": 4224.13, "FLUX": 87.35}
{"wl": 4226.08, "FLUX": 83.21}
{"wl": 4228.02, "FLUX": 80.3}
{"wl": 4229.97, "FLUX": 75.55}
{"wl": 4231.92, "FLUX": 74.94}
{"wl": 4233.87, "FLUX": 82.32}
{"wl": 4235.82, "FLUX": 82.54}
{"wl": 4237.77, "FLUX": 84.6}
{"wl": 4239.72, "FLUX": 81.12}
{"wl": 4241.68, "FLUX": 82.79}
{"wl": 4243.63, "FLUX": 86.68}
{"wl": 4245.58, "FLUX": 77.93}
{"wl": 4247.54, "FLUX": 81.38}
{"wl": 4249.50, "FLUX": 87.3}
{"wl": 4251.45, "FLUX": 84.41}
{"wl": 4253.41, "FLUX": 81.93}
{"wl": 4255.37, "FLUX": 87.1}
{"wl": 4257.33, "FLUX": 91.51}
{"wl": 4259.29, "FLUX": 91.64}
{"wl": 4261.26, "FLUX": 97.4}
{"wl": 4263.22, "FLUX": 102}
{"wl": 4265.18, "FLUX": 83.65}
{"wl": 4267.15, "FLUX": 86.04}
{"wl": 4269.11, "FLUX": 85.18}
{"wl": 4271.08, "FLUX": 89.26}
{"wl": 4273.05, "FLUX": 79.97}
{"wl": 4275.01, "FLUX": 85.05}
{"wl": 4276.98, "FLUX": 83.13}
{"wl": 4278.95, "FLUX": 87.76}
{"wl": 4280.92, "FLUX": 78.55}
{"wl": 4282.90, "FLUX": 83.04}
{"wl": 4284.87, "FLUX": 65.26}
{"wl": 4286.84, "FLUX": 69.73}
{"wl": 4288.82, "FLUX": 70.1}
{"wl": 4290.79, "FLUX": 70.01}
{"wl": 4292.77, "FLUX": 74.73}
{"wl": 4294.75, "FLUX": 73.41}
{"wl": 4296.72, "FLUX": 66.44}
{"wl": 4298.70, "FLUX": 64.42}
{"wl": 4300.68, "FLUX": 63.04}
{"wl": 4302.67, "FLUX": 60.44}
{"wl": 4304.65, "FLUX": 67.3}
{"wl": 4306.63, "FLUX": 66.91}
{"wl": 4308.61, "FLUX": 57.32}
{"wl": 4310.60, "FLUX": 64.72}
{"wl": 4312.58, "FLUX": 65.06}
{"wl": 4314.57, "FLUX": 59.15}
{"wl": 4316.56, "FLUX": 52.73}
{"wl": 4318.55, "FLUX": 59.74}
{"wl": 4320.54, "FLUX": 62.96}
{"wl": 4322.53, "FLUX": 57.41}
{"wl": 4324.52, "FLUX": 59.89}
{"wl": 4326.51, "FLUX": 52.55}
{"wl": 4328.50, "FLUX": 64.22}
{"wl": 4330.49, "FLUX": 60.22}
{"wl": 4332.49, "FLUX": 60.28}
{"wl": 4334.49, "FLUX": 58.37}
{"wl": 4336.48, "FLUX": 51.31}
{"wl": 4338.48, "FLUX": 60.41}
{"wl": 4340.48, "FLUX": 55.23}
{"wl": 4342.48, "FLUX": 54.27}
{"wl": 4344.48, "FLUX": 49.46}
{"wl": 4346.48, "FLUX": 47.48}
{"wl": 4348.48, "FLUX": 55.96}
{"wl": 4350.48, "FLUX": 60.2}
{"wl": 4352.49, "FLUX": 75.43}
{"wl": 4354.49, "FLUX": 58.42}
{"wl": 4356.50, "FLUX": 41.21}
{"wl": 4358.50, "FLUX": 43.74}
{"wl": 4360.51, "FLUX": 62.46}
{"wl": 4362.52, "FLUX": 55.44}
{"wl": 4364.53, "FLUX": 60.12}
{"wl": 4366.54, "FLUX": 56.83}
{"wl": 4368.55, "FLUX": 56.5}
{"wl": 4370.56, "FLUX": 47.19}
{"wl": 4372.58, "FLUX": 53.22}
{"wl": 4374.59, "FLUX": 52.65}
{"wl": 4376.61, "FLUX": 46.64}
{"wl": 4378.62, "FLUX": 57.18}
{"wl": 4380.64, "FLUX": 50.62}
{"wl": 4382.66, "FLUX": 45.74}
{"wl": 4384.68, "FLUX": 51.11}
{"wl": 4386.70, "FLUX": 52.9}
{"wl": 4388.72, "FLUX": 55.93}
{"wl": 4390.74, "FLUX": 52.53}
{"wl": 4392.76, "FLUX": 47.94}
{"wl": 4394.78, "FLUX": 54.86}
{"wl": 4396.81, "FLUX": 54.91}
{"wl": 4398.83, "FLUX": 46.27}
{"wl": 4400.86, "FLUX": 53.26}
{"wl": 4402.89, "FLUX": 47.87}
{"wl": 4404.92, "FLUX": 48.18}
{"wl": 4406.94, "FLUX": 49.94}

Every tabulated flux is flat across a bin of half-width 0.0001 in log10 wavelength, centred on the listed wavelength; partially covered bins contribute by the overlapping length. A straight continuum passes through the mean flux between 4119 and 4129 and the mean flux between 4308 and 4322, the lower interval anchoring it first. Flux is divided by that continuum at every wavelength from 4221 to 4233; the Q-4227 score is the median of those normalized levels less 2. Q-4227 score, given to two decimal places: -0.74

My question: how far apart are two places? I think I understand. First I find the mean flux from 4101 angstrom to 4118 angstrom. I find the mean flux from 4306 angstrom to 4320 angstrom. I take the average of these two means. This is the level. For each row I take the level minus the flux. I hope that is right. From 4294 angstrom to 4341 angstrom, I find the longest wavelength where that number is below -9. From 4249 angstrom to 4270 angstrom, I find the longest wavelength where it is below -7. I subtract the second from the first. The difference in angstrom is 25.6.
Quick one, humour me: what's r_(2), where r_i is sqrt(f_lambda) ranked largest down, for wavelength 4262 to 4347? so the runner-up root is 9.45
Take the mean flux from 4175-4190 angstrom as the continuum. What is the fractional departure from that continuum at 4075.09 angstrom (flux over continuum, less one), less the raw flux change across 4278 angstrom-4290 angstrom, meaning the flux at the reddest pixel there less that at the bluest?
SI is 17.6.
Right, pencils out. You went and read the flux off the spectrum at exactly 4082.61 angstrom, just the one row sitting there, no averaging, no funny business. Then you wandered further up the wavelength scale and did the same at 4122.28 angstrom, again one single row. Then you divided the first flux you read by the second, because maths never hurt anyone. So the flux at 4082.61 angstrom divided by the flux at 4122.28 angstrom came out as 0.83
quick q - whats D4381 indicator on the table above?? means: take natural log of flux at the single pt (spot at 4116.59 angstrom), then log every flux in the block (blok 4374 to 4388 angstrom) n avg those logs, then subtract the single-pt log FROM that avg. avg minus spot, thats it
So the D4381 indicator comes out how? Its -0.12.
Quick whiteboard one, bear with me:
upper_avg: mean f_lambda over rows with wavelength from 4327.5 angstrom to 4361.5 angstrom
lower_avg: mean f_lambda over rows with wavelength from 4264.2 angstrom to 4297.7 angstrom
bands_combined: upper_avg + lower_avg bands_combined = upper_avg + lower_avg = 135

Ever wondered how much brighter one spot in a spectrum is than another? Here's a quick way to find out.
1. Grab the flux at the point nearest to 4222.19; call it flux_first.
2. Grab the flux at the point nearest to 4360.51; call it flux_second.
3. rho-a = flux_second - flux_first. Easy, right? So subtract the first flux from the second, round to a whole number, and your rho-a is -15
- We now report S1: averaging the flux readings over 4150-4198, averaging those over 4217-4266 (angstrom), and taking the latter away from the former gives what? -18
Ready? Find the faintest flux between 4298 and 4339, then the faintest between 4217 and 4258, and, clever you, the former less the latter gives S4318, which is -24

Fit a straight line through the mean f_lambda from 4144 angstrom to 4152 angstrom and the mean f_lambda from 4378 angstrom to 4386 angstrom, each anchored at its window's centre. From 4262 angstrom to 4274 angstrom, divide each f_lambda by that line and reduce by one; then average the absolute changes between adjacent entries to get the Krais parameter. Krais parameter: 0.120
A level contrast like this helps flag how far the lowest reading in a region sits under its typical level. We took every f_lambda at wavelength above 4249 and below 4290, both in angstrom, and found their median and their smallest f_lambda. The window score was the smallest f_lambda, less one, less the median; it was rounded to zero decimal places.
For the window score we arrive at -21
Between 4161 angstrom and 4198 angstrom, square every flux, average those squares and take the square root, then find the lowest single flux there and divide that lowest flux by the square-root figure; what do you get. 0.915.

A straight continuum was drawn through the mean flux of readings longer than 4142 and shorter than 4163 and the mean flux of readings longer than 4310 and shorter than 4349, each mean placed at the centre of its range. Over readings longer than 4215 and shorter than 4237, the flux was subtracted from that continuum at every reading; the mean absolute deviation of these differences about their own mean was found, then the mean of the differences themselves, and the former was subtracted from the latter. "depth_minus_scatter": -20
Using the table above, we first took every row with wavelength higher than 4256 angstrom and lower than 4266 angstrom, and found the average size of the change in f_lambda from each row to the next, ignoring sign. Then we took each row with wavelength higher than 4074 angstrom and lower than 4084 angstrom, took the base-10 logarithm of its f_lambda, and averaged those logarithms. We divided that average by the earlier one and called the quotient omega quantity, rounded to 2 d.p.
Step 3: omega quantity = 0.25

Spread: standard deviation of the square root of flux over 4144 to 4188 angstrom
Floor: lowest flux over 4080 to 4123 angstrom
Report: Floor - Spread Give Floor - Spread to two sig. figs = 51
